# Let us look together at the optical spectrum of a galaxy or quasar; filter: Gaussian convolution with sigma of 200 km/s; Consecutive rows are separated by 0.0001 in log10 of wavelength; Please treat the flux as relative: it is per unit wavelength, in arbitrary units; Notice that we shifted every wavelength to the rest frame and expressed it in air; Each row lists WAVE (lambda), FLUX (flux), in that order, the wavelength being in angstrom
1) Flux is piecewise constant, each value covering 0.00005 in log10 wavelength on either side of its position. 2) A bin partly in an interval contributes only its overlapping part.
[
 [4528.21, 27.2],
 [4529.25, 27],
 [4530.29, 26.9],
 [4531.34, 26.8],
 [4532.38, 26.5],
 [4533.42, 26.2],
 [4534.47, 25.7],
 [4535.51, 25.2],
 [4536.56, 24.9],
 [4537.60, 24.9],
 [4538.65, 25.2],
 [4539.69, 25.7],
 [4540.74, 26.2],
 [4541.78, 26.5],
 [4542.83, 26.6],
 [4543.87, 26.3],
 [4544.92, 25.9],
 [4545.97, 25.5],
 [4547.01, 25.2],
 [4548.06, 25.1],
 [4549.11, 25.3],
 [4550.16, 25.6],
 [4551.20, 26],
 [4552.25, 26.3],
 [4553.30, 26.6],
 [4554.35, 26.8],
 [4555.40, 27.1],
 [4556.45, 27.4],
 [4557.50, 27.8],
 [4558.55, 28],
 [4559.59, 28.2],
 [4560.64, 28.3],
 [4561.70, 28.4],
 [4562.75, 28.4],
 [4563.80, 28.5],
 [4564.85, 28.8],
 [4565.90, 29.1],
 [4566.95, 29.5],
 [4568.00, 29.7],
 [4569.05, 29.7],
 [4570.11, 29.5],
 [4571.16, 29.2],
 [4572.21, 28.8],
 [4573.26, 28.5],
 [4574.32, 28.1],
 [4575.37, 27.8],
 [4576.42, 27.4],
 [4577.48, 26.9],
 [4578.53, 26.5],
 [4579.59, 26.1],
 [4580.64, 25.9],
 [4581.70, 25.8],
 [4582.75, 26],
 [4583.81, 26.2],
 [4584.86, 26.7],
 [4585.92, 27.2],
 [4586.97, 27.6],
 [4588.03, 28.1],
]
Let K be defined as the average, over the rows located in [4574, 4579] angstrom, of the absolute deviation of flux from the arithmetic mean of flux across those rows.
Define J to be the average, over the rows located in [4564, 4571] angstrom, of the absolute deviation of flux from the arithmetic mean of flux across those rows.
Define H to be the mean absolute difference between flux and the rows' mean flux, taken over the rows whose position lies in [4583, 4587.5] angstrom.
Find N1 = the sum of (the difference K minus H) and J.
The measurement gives 0.33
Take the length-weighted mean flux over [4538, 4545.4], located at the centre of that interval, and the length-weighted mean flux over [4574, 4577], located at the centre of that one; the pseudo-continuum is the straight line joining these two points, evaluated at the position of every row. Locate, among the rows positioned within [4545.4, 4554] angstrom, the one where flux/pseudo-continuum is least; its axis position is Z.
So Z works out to 4548.06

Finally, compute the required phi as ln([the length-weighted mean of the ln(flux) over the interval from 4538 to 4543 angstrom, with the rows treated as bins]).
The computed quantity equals 1.18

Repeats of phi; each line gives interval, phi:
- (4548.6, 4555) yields 1.18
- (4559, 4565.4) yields 1.21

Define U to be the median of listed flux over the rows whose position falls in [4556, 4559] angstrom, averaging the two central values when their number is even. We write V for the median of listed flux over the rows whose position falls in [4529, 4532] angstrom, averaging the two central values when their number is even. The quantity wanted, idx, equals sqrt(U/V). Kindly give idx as 1.02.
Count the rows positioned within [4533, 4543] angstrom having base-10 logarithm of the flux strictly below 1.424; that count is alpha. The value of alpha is 9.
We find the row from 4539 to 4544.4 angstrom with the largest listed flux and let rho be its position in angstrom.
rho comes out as 4542.83 angstrom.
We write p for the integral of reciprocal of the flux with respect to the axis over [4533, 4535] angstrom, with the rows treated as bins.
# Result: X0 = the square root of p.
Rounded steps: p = 0.077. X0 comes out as 0.278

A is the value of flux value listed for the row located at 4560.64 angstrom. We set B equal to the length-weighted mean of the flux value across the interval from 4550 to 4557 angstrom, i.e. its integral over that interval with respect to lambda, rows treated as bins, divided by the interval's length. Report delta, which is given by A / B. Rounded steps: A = 28.3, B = 26.6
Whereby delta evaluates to 1.06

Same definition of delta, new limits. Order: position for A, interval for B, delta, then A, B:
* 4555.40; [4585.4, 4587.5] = 0.99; 27.1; 27.5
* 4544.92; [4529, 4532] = 0.96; 25.9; 26.9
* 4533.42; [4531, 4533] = 0.98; 26.2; 26.7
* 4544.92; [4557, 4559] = 0.93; 25.9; 27.9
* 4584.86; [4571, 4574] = 0.93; 26.7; 28.7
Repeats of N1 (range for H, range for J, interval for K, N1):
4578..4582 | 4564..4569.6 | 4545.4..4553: 0.44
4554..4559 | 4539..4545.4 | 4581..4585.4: 0.16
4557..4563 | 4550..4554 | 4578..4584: 0.32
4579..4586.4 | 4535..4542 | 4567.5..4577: 0.85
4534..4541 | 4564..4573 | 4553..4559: 0.36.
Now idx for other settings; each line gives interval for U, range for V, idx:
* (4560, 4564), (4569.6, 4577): 1.00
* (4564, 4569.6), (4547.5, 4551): 1.08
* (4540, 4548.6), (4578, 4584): 1.00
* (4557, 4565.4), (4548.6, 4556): 1.04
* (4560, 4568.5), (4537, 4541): 1.06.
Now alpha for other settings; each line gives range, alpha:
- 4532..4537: 5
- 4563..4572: 0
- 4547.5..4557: 5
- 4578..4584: 6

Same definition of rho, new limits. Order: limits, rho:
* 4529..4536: 4529.25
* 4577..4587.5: 4586.97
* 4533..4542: 4541.78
